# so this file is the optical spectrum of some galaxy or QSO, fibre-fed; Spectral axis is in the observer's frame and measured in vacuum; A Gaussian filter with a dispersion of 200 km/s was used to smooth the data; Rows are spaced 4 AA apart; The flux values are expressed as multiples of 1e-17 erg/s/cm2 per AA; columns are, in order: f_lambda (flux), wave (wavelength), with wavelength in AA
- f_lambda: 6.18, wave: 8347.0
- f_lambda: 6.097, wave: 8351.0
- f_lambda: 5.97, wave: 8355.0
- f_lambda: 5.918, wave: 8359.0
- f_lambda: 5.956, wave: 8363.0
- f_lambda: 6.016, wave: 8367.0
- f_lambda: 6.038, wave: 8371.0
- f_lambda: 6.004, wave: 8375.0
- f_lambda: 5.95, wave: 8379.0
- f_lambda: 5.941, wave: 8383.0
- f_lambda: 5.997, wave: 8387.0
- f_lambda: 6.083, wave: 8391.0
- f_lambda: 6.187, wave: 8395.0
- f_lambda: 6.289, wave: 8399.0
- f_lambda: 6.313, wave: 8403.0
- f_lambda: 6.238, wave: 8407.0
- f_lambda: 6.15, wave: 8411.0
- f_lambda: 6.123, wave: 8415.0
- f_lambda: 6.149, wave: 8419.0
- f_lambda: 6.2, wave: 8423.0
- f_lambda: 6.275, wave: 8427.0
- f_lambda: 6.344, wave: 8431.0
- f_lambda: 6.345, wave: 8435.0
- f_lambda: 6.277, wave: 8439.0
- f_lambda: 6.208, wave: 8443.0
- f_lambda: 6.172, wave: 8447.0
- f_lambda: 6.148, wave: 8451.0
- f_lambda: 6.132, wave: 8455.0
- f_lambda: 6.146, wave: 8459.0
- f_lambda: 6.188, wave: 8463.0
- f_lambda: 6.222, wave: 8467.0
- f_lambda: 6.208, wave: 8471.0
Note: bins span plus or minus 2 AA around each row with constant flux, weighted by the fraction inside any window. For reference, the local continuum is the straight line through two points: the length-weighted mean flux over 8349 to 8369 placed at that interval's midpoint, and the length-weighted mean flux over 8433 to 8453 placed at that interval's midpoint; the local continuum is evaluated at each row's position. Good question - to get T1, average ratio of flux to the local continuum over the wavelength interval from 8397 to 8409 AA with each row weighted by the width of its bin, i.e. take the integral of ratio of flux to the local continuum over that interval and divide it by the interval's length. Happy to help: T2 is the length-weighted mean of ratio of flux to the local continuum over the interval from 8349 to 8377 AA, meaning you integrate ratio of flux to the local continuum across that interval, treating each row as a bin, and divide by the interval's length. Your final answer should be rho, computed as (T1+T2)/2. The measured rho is 1.01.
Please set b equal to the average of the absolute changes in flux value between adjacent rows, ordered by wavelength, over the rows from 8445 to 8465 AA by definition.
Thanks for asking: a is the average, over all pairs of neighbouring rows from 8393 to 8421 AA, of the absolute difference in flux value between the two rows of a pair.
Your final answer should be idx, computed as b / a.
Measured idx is 0.4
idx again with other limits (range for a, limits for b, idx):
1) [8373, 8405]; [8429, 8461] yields 0.5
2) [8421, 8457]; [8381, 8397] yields 1.8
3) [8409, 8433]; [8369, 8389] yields 0.8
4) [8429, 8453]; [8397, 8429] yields 1.3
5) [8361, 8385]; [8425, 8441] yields 1.3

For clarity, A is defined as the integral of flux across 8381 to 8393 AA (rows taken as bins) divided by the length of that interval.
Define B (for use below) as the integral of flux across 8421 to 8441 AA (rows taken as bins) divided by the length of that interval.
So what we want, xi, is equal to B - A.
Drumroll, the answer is 0.28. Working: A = 6.01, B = 6.29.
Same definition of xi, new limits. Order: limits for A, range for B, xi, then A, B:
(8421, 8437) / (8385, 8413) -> -0.11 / 6.29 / 6.18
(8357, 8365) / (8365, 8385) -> 0.05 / 5.94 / 5.99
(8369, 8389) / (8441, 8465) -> 0.18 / 5.99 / 6.17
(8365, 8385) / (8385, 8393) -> 0.05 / 5.99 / 6.04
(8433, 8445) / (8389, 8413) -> -0.07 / 6.28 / 6.21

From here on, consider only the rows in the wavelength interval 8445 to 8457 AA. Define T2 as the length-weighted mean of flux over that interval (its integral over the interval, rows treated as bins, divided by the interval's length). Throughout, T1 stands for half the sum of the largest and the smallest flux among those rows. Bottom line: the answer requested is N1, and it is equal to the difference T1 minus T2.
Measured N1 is 0.001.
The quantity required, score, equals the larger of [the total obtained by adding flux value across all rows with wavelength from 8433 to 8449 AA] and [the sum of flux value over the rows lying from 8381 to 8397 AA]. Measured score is 25.0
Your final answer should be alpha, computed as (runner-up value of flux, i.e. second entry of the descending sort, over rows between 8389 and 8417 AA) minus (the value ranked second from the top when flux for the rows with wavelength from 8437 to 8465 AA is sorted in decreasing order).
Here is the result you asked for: 0.08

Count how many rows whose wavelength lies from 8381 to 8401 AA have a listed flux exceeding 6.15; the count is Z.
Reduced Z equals 2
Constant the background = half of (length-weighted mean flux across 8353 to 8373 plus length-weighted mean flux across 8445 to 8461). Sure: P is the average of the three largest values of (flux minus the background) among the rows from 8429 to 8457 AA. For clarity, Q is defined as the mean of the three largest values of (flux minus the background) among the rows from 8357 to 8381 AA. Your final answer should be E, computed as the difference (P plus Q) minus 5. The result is -4.79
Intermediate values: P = 0.26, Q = -0.05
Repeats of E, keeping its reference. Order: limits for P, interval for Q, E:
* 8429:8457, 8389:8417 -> -4.53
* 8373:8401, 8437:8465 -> -4.72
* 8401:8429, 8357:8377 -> -4.83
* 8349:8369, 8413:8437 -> -4.78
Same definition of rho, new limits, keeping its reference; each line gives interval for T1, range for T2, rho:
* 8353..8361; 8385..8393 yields 0.99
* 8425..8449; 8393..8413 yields 1.01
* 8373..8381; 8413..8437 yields 1.00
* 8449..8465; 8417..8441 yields 1.00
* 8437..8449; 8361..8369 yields 1.00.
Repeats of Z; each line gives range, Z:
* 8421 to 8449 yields 7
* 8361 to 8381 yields 0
